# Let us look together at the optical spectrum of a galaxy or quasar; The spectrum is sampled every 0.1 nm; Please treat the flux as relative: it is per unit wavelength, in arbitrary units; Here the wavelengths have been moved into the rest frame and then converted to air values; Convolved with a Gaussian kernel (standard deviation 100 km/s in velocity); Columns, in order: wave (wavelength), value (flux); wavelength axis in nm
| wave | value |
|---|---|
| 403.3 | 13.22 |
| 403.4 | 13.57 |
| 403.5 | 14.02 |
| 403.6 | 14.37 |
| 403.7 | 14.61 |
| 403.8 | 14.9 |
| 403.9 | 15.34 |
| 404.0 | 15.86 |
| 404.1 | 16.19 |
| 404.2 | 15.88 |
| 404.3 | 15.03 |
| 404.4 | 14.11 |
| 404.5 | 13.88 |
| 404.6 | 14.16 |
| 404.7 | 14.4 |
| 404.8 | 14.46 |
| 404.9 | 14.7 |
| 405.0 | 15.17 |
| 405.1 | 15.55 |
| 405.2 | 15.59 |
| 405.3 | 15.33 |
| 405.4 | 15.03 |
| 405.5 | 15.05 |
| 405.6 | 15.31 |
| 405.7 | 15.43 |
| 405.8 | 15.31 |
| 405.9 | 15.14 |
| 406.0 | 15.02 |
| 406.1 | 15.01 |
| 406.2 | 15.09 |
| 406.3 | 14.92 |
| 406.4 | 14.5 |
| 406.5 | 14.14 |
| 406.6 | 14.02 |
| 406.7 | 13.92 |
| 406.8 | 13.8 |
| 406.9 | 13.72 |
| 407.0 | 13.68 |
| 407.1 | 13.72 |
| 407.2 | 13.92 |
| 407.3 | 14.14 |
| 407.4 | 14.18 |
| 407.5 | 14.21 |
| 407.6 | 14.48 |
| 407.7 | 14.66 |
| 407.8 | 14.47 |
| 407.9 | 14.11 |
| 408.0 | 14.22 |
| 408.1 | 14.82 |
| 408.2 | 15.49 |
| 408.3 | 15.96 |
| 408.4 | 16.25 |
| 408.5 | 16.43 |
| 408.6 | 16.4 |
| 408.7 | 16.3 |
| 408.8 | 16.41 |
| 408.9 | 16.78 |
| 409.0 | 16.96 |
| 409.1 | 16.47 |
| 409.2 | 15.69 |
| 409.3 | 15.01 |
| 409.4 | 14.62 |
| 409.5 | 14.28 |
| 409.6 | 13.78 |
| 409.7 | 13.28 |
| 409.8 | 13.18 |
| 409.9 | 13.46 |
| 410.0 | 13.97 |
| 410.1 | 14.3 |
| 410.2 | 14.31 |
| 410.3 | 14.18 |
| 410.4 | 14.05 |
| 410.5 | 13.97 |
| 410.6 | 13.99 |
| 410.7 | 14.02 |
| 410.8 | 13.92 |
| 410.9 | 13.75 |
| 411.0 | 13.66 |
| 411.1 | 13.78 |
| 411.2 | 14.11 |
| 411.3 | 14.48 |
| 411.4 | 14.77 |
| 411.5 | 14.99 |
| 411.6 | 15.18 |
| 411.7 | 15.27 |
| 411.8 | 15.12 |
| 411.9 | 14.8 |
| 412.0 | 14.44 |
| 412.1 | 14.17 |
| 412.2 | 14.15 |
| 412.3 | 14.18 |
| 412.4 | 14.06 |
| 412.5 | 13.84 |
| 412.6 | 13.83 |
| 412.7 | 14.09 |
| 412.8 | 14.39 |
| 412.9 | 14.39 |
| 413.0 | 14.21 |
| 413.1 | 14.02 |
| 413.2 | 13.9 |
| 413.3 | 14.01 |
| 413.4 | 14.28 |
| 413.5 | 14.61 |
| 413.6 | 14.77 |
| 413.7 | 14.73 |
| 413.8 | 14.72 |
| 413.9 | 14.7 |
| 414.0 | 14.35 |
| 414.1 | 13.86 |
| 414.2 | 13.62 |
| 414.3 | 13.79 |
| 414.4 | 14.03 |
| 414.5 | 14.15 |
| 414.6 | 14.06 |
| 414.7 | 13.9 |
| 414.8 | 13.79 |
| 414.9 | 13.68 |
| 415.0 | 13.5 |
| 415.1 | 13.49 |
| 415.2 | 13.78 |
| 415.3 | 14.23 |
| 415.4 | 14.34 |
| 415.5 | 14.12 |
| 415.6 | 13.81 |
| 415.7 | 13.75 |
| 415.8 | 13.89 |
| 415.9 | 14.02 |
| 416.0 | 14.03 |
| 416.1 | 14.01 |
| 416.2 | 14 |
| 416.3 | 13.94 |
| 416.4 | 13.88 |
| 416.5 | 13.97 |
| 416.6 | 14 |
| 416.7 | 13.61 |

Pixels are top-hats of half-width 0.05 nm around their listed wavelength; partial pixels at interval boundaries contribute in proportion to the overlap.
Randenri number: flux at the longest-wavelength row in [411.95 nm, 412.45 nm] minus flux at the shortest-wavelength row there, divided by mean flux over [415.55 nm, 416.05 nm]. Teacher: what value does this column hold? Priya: -0.027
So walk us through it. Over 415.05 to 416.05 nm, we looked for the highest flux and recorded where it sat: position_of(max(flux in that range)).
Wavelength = 415.4 nm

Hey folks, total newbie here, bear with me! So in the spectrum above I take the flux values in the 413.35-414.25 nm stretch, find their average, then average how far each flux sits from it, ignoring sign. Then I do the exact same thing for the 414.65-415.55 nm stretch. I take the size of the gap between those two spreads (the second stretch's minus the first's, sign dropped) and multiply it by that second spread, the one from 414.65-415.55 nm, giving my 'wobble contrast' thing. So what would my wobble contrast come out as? 0.022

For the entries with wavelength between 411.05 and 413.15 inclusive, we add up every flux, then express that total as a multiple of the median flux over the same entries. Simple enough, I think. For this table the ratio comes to 21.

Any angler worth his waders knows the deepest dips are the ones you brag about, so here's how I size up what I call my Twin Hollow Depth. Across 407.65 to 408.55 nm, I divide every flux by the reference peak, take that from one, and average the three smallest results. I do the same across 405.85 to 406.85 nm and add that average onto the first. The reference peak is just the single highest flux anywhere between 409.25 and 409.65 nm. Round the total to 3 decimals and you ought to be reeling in -0.085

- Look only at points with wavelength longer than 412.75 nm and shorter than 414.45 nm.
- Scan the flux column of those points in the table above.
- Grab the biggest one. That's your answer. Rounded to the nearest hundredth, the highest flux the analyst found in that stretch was 14.77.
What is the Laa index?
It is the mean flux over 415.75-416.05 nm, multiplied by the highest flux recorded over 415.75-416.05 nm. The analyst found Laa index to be 196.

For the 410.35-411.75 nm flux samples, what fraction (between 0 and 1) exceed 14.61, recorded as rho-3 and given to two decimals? 0.29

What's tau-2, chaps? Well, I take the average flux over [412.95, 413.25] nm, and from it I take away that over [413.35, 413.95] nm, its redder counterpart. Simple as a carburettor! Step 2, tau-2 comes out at -0.59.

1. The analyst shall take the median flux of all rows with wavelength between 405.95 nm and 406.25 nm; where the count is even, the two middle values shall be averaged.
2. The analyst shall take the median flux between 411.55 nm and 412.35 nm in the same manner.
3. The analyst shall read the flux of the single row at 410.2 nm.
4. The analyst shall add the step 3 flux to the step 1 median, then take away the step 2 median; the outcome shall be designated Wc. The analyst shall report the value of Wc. 14.7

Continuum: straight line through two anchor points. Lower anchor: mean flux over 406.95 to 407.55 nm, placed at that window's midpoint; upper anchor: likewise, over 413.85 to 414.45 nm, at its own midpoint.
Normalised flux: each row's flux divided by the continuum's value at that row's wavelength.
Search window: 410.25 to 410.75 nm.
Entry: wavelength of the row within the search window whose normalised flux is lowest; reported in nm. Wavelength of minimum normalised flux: 410.5 nm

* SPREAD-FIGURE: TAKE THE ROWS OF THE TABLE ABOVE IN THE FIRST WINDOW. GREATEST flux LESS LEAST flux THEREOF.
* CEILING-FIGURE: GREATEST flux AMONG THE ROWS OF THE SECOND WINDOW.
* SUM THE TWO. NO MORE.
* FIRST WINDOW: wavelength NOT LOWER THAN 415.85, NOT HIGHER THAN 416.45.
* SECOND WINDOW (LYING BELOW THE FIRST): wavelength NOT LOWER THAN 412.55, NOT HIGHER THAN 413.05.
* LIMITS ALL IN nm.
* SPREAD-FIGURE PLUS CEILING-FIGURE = 14.5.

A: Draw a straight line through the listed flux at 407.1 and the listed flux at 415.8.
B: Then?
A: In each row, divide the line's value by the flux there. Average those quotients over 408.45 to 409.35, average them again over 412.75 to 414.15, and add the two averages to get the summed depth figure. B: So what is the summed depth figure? 1.81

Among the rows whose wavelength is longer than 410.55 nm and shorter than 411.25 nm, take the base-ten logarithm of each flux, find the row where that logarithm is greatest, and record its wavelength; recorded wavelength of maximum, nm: 411.2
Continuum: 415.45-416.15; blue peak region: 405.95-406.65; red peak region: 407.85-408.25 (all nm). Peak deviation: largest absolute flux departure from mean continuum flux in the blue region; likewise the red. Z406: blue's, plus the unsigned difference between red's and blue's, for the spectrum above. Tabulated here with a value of 1.5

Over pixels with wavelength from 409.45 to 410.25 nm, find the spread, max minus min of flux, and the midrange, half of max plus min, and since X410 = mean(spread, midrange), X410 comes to 7.4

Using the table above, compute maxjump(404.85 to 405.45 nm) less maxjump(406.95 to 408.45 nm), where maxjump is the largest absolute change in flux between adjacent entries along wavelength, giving -0.20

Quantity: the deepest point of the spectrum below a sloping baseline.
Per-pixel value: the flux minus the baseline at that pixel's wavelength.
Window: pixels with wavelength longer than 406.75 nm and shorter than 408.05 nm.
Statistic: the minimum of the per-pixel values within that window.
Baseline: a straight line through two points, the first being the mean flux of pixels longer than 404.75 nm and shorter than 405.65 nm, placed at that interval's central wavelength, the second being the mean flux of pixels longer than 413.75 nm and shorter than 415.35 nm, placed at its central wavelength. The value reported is -1.2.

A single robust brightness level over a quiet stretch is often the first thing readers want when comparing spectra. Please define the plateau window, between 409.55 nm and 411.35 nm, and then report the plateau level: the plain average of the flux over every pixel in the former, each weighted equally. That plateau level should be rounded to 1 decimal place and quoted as 13.9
